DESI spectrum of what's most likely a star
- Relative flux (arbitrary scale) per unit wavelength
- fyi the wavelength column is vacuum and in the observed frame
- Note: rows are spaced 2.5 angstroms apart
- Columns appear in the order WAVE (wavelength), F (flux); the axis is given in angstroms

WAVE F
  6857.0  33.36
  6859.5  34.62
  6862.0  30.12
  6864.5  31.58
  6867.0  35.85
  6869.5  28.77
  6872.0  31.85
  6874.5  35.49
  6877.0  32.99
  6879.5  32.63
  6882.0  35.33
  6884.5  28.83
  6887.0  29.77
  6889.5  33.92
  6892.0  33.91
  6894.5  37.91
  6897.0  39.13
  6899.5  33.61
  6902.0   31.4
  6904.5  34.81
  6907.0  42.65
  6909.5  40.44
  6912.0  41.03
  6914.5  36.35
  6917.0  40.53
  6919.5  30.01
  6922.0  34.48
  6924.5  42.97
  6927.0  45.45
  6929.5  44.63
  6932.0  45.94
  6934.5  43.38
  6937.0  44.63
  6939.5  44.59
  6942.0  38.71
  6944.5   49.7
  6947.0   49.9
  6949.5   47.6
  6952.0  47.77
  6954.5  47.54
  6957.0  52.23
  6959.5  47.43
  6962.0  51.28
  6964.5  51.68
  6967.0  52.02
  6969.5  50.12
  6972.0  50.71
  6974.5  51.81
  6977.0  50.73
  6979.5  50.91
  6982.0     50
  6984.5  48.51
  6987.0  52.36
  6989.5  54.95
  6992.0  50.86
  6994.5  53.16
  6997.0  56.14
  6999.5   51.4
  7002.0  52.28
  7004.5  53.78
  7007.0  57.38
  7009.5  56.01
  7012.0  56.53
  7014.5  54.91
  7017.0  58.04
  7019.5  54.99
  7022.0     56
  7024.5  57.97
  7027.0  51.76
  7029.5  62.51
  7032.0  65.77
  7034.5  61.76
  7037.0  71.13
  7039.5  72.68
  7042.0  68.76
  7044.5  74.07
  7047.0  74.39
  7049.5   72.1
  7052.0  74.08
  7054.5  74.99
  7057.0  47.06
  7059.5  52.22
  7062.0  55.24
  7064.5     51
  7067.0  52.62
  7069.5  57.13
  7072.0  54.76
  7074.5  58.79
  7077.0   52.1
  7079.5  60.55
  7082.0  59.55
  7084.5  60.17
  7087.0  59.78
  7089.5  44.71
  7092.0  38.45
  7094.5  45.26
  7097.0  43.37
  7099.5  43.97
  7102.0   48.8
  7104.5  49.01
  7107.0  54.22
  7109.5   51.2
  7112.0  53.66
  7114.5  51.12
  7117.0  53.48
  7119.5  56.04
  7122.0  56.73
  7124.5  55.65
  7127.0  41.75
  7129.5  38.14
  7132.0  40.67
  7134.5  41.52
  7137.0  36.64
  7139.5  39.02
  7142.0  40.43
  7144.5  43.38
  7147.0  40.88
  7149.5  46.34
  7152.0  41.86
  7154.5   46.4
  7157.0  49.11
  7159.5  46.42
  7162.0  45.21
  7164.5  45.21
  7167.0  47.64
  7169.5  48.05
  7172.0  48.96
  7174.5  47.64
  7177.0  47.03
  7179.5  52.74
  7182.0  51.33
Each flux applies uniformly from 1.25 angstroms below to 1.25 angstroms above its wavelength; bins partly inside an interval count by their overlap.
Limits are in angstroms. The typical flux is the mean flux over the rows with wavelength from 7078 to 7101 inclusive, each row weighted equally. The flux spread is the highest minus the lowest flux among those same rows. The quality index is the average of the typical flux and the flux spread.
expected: 36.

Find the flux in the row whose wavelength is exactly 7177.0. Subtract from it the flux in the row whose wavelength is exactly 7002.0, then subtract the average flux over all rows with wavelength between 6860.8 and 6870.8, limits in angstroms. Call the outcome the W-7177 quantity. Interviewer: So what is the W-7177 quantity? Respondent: -37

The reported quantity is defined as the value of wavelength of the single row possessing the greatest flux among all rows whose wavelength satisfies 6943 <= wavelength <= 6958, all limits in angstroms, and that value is 6957.0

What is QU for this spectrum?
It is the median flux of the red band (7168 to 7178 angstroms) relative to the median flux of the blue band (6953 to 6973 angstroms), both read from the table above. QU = 0.94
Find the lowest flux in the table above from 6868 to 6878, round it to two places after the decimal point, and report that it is 28.77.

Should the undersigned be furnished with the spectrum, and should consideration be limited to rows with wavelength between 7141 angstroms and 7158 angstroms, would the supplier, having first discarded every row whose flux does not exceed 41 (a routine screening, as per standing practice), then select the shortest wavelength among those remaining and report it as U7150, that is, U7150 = 7144.5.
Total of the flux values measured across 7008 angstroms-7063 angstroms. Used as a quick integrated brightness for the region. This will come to 1373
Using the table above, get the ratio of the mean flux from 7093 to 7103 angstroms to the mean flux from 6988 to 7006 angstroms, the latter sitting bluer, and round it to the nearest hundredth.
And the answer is 0.85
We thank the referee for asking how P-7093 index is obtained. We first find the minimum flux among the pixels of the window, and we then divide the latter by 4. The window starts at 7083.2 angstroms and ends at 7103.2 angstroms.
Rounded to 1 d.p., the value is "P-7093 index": 9.6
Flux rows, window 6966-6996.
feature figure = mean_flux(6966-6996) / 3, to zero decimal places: 17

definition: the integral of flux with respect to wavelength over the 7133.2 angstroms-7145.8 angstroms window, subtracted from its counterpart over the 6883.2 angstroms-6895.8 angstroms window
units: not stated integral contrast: -92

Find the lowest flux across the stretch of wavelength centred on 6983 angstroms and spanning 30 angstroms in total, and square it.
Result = 2353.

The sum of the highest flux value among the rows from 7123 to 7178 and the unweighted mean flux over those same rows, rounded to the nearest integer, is 100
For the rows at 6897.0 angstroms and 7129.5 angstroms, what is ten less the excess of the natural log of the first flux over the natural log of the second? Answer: 10.0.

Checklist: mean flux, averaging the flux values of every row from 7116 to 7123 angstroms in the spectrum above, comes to 55.4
